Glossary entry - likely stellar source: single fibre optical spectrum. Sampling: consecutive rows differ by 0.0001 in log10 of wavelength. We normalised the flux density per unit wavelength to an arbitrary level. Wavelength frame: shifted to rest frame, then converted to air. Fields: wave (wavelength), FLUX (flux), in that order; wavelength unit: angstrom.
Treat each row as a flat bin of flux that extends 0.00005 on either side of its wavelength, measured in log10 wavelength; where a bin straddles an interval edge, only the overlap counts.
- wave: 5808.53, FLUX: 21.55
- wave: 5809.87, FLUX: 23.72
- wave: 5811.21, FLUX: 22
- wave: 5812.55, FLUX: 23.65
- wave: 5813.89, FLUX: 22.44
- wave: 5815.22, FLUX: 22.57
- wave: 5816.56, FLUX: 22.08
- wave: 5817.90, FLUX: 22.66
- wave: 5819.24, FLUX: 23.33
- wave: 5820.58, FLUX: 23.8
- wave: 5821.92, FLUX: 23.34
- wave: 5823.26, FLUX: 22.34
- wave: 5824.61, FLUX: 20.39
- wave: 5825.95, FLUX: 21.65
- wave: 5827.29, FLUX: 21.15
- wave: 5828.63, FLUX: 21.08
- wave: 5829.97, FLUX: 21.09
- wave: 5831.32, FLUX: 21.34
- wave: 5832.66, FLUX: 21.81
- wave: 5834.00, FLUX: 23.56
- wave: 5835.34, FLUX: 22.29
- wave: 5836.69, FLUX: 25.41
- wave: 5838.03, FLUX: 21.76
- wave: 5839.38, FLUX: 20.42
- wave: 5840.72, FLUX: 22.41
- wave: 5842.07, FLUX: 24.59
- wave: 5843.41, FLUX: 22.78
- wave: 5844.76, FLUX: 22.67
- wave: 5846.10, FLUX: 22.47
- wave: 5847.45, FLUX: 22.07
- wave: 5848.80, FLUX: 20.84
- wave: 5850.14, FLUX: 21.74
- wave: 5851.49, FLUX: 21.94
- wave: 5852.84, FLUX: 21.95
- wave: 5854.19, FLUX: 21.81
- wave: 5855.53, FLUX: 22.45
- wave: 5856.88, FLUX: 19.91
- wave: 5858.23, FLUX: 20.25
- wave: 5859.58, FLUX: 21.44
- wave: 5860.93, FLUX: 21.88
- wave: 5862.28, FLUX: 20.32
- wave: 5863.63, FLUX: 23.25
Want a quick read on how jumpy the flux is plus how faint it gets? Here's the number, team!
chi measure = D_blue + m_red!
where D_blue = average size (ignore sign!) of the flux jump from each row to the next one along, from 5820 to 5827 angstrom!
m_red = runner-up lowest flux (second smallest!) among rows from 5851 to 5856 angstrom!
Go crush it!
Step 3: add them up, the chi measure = 23.1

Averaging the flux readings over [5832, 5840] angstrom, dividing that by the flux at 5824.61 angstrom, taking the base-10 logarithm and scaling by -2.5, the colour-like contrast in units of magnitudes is -0.109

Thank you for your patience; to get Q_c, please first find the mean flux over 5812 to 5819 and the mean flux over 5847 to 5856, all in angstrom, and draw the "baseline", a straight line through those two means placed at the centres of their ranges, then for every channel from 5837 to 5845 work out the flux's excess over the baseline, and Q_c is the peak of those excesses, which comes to 2.5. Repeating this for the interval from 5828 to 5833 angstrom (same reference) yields -0.5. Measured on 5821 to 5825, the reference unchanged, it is 0.8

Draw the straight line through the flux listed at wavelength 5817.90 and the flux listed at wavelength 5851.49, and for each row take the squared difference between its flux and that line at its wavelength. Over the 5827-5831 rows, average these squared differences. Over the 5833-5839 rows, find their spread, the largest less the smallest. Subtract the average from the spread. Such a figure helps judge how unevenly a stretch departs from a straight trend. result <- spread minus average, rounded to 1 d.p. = 8.2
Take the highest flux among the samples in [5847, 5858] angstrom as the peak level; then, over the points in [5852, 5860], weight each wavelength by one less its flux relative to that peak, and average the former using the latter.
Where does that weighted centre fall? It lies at 5857.2 angstrom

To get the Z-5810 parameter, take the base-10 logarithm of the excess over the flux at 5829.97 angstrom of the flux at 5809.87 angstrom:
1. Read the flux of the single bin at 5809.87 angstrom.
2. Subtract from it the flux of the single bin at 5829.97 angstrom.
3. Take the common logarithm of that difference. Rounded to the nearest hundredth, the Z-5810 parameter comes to 0.42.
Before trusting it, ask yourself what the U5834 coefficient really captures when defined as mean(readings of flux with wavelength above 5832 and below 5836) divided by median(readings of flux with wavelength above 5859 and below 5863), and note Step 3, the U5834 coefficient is 1.05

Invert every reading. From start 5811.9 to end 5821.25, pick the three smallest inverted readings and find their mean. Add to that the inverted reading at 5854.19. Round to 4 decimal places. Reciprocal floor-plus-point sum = 0.0882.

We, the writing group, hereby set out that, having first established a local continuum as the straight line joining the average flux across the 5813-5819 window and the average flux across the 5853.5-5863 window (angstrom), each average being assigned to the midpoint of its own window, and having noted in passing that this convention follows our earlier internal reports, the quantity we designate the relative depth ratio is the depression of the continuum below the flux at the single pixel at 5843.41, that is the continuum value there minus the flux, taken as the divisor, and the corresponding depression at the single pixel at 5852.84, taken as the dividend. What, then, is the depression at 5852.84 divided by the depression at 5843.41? 0.5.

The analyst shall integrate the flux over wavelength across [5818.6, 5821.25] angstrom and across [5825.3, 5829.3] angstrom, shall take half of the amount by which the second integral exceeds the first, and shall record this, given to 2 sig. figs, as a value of 11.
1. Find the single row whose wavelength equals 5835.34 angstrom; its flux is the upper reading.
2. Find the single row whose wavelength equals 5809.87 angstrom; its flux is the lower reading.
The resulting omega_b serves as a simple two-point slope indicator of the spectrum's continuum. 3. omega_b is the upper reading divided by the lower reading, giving 0.94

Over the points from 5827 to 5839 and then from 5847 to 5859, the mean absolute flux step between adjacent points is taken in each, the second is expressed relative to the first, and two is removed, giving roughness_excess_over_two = -1.4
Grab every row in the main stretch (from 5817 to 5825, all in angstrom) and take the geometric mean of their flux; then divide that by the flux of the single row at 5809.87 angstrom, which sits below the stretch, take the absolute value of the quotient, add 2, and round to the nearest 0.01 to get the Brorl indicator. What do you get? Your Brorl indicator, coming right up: 2.95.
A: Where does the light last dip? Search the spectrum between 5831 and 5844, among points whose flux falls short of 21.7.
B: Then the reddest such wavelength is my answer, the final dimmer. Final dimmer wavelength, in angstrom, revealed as 5839.38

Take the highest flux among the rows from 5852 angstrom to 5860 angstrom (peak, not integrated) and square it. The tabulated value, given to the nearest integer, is 504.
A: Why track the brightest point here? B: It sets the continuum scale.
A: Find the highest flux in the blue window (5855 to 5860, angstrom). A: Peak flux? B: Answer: 22.45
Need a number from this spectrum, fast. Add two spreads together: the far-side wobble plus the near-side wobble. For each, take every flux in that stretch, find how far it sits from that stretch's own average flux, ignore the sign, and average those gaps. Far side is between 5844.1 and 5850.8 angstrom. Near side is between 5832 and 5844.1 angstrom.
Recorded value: 1.69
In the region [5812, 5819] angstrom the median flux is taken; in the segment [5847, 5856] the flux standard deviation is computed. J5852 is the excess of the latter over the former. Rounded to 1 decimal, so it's -22.1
